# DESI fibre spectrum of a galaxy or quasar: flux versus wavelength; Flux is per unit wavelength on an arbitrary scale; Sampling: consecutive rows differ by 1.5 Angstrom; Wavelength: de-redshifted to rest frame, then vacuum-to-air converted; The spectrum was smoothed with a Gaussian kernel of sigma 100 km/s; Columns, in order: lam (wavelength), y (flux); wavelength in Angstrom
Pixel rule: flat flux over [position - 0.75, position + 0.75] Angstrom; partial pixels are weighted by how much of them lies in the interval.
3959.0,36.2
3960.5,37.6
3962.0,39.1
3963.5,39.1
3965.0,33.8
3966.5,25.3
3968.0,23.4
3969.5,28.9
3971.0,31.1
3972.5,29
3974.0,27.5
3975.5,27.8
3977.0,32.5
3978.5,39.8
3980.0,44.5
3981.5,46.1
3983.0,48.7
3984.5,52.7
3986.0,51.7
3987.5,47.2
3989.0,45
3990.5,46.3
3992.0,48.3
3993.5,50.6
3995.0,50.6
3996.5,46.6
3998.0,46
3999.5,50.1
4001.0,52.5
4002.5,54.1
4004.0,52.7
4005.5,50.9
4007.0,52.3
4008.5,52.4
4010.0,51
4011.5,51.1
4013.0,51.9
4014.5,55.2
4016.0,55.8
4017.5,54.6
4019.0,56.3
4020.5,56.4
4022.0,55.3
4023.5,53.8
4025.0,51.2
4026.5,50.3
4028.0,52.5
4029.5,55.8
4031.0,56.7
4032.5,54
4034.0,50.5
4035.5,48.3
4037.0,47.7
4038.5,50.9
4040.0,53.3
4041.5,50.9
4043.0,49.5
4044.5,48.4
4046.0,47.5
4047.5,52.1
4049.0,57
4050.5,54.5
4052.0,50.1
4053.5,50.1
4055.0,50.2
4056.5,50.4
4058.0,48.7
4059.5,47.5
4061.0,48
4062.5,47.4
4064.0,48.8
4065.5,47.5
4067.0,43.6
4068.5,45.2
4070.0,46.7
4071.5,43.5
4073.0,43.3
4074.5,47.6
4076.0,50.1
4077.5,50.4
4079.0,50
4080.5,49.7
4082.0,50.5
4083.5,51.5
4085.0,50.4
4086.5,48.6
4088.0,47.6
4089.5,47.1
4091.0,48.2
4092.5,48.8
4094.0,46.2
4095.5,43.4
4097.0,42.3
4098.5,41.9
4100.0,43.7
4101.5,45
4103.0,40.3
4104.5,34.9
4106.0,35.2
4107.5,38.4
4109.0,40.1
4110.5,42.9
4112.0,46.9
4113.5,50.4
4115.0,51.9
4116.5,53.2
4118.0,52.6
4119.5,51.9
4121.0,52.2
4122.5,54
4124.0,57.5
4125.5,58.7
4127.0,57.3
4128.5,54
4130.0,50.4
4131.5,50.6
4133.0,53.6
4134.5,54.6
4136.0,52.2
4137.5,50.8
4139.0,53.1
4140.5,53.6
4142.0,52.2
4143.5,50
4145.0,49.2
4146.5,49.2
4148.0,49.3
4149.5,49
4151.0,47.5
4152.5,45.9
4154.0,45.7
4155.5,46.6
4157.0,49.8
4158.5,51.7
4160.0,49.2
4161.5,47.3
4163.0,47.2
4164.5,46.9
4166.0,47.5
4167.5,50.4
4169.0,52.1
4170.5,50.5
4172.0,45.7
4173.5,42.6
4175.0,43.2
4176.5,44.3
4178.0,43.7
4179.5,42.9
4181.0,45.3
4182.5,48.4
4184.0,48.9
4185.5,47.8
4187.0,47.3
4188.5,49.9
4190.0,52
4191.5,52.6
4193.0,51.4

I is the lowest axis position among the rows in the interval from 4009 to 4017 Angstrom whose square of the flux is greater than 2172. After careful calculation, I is 4010.0 Angstrom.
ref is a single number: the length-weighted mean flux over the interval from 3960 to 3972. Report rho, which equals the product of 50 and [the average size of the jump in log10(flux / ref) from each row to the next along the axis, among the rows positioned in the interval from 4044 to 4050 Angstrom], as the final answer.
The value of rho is 1.5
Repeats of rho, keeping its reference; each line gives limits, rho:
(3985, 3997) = 1.0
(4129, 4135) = 0.6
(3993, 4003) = 0.9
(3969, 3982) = 1.9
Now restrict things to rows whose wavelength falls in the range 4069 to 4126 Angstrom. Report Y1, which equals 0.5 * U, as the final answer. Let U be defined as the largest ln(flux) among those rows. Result 2.04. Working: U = 4.07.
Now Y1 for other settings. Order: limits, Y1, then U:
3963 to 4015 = 2.01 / 4.01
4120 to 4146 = 2.04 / 4.07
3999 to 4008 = 2.00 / 3.99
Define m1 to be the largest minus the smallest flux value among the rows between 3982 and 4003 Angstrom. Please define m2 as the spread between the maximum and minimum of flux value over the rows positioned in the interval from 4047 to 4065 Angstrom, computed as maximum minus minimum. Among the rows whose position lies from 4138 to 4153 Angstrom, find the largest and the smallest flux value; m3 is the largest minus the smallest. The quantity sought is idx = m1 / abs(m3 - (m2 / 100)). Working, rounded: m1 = 9.1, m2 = 10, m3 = 8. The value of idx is 1.2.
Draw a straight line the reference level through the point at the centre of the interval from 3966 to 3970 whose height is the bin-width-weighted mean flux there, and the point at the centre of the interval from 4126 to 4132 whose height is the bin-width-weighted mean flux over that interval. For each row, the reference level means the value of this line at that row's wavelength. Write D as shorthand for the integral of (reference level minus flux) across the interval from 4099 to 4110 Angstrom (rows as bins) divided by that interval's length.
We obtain 9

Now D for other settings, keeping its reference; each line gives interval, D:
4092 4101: 4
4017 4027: -19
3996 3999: -16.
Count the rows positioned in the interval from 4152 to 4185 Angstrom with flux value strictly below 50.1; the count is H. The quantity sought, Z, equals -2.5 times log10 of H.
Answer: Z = -3.1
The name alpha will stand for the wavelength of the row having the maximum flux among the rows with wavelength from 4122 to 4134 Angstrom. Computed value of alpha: 4125.5 Angstrom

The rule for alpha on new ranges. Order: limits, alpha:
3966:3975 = 3971.0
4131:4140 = 4134.5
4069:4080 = 4077.5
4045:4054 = 4049.0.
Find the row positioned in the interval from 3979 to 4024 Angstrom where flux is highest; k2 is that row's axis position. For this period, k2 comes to 4020.5 Angstrom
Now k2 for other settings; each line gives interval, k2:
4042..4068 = 4049.0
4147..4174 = 4169.0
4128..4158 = 4134.5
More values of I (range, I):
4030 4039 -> 4031.0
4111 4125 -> 4112.0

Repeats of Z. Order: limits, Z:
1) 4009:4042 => -0.8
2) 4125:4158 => -2.5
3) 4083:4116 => -3.1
